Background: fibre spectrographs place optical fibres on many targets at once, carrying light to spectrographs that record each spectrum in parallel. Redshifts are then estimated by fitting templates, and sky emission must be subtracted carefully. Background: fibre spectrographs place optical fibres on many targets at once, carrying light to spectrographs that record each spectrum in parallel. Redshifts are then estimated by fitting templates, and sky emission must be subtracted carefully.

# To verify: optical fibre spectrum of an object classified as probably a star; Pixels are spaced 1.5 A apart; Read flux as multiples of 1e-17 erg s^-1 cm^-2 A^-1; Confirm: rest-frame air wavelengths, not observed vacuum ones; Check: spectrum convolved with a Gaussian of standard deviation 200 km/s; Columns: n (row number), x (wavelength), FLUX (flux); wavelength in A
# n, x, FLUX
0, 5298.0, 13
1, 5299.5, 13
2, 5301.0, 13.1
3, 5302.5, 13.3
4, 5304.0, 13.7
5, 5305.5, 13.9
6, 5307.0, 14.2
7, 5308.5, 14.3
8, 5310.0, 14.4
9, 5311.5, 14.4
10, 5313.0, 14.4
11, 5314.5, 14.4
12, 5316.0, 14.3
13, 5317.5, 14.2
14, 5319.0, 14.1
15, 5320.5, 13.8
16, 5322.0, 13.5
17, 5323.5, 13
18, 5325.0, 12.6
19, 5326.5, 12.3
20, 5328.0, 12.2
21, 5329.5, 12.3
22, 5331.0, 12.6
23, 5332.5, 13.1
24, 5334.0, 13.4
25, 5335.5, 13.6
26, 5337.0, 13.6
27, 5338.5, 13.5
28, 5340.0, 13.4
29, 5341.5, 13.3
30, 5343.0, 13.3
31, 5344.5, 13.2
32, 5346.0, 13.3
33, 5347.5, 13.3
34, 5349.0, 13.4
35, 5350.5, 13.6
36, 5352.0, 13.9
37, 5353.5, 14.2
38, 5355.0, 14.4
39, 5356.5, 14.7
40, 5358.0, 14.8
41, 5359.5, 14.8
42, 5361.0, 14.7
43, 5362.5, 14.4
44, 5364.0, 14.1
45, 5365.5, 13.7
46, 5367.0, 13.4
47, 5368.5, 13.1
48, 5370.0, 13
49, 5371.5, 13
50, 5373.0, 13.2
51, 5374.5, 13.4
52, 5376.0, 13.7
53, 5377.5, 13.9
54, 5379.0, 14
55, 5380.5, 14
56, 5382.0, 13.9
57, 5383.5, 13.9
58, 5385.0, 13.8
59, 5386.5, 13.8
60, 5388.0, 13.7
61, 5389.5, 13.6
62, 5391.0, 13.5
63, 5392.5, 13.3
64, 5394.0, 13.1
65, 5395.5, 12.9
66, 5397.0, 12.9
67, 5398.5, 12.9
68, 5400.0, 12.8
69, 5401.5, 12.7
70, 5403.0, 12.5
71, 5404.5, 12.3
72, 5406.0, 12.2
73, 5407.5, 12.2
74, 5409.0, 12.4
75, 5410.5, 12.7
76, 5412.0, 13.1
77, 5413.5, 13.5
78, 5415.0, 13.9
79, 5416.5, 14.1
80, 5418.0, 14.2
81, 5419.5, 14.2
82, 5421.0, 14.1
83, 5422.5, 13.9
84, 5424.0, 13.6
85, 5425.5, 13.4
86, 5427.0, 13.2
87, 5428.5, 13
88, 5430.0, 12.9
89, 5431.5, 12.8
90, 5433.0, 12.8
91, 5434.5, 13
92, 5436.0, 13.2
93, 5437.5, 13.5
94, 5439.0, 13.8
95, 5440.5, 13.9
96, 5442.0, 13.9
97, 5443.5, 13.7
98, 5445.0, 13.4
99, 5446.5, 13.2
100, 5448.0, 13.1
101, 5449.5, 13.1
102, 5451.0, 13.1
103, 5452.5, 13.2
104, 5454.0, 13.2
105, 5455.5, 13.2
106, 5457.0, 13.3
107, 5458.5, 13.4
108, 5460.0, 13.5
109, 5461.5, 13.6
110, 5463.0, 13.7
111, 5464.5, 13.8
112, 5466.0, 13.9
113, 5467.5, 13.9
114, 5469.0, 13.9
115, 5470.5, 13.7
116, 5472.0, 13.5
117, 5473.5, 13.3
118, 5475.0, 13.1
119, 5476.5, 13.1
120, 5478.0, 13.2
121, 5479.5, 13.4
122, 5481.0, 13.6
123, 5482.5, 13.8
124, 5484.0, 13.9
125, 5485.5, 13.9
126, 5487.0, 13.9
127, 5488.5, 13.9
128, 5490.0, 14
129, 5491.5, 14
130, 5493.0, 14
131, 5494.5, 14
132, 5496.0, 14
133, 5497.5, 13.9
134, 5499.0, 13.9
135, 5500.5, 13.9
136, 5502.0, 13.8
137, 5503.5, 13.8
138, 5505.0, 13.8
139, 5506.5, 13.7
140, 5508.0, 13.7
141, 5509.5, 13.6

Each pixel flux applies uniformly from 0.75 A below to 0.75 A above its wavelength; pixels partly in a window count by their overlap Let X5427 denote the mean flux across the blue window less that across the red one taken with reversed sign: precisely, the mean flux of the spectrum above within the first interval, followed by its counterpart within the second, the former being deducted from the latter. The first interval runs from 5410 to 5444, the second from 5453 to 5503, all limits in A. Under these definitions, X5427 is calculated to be 0.2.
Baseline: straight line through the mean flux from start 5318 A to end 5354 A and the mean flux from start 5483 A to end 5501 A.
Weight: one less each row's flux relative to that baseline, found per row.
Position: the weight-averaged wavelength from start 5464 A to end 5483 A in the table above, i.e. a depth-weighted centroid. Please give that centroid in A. 5476.6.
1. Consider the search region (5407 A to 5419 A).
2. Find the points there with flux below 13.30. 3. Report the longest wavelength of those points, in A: 5412.0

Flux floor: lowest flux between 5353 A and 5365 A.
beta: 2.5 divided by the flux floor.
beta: 0.177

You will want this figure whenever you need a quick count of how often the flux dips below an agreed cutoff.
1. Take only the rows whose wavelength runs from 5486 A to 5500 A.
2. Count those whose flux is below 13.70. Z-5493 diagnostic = 0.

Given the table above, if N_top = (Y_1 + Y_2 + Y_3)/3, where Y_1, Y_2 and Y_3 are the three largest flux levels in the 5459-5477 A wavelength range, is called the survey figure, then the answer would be 13.9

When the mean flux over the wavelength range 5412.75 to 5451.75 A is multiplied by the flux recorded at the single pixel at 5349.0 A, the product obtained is 181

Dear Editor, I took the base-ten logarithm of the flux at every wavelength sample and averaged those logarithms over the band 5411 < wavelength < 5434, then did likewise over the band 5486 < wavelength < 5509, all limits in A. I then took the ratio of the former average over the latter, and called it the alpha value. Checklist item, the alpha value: 0.989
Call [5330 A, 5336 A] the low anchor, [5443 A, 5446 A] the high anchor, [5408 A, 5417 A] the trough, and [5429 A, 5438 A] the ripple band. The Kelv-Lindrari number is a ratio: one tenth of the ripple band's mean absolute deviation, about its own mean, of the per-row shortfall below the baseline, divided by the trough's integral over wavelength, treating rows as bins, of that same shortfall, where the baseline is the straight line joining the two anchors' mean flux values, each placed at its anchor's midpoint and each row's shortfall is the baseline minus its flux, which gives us 0.014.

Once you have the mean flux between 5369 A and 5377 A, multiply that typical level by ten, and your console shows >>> 133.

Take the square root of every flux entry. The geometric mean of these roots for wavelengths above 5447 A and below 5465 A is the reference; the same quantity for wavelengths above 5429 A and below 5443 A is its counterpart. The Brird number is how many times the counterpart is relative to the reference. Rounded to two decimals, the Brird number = 1.00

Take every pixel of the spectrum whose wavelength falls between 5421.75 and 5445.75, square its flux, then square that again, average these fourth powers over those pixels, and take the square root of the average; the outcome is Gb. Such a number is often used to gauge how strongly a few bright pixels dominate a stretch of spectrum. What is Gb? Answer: 179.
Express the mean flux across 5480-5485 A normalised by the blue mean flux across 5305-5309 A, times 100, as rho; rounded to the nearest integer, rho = 97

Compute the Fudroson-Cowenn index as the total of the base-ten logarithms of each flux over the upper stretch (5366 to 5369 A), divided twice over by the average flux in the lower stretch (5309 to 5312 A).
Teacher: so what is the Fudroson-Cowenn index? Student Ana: 0.0108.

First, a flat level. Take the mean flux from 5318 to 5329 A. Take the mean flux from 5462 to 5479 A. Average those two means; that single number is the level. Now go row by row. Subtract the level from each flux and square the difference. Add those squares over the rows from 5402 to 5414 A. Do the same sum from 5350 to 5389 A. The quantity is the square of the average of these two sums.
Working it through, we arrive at 111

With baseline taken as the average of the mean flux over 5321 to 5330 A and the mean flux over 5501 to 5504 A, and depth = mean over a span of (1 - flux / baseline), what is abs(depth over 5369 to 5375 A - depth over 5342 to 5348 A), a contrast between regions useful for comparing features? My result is 0.01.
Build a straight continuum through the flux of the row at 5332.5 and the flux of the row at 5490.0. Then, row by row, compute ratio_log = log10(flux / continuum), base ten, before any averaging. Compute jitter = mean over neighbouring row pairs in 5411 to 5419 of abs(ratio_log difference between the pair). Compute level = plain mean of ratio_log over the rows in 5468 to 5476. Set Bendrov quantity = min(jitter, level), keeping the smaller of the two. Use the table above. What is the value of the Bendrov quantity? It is -0.0127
